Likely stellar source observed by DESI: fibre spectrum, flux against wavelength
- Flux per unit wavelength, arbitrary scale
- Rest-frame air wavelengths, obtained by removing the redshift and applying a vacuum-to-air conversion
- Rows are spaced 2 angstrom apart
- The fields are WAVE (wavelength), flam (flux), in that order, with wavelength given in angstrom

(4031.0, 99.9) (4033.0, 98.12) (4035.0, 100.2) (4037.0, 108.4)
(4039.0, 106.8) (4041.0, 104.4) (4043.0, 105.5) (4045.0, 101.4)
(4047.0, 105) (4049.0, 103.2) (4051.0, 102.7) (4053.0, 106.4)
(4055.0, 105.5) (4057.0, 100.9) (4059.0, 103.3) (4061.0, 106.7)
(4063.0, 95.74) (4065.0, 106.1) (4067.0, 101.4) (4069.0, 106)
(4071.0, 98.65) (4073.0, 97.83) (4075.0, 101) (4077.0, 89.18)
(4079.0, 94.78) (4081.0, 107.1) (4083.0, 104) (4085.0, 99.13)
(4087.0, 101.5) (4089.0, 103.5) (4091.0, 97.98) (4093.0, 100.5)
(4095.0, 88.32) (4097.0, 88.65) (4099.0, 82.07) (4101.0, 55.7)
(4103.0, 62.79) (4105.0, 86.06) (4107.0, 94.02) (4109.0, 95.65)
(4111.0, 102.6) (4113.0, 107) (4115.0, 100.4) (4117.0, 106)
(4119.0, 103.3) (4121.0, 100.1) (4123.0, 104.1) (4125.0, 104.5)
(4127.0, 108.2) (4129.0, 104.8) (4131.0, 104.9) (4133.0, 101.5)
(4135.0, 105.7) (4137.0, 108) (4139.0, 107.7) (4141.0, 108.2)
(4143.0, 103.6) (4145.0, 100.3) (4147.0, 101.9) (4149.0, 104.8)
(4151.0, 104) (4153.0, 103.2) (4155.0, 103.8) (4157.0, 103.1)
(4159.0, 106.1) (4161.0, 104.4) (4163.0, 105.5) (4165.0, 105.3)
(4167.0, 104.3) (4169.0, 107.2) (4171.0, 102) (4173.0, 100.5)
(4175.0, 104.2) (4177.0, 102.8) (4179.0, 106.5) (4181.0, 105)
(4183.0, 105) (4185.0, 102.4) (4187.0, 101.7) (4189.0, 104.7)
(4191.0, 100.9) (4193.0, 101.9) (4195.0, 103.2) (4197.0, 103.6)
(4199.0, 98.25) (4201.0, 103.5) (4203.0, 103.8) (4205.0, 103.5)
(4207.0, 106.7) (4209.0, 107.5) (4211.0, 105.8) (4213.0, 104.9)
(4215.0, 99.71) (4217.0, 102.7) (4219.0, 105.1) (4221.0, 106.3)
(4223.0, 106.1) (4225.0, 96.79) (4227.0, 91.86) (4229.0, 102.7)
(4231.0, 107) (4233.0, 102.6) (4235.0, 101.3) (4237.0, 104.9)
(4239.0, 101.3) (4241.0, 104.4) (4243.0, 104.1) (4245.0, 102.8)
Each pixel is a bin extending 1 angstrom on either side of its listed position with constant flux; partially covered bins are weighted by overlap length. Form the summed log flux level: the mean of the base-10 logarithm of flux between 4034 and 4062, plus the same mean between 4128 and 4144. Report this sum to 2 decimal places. 4.04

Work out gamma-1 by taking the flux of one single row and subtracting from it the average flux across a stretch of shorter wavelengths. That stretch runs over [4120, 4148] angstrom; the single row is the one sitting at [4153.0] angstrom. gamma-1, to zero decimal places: -1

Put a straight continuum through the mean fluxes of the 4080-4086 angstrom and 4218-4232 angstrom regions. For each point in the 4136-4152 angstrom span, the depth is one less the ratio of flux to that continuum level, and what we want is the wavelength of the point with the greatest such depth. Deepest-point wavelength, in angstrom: 4145.0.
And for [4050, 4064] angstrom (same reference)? 4063.0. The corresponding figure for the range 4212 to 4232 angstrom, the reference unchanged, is 4227.0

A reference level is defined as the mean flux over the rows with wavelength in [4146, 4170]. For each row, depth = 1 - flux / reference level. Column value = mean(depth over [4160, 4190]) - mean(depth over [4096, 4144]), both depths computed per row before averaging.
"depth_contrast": -0.061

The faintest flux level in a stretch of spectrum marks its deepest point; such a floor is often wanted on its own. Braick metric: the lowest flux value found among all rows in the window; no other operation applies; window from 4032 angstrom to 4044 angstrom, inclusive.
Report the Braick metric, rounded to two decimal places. 98.12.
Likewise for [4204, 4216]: 99.71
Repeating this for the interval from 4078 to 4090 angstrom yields 94.78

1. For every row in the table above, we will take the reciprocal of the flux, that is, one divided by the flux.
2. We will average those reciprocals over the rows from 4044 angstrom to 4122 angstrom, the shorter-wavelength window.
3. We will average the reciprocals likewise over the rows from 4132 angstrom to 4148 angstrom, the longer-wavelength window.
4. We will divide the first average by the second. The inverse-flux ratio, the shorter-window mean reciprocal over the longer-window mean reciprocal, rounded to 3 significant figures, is 1.09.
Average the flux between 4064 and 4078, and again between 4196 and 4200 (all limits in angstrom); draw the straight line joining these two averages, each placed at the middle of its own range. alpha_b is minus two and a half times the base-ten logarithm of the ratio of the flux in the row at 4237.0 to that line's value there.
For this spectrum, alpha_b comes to -0.04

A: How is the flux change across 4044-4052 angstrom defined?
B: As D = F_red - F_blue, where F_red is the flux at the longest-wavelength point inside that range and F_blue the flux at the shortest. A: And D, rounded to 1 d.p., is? 1.3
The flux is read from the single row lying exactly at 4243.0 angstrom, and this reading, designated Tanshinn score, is 104.1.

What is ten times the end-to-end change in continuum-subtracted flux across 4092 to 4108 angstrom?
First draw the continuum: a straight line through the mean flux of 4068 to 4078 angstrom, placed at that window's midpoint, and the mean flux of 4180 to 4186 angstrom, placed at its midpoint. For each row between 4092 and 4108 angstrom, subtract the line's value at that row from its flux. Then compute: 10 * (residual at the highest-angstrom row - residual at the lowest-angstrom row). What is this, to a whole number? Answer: -72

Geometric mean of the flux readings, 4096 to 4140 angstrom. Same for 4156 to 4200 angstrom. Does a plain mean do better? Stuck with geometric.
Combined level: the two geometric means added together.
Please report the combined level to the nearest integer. 199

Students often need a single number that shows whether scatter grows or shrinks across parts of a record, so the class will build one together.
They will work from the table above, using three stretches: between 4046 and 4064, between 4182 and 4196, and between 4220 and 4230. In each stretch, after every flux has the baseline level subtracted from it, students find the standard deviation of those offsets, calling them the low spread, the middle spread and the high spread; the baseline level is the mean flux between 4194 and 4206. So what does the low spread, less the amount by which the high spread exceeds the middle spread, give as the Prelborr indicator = -1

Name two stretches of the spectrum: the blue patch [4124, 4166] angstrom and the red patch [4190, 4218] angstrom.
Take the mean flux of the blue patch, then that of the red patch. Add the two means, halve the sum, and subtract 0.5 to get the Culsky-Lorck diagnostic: 104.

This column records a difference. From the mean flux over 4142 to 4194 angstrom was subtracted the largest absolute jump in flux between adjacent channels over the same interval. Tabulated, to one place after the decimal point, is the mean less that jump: 98.5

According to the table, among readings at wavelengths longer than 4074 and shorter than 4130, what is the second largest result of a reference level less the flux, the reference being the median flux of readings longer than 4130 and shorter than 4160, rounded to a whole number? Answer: 41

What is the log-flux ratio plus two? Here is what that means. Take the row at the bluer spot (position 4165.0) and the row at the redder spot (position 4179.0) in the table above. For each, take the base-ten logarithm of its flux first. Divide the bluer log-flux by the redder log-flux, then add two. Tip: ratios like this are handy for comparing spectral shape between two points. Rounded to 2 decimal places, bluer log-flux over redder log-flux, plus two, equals 3.00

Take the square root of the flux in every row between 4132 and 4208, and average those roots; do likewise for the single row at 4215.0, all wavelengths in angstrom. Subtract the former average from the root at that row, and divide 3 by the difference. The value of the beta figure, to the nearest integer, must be -14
